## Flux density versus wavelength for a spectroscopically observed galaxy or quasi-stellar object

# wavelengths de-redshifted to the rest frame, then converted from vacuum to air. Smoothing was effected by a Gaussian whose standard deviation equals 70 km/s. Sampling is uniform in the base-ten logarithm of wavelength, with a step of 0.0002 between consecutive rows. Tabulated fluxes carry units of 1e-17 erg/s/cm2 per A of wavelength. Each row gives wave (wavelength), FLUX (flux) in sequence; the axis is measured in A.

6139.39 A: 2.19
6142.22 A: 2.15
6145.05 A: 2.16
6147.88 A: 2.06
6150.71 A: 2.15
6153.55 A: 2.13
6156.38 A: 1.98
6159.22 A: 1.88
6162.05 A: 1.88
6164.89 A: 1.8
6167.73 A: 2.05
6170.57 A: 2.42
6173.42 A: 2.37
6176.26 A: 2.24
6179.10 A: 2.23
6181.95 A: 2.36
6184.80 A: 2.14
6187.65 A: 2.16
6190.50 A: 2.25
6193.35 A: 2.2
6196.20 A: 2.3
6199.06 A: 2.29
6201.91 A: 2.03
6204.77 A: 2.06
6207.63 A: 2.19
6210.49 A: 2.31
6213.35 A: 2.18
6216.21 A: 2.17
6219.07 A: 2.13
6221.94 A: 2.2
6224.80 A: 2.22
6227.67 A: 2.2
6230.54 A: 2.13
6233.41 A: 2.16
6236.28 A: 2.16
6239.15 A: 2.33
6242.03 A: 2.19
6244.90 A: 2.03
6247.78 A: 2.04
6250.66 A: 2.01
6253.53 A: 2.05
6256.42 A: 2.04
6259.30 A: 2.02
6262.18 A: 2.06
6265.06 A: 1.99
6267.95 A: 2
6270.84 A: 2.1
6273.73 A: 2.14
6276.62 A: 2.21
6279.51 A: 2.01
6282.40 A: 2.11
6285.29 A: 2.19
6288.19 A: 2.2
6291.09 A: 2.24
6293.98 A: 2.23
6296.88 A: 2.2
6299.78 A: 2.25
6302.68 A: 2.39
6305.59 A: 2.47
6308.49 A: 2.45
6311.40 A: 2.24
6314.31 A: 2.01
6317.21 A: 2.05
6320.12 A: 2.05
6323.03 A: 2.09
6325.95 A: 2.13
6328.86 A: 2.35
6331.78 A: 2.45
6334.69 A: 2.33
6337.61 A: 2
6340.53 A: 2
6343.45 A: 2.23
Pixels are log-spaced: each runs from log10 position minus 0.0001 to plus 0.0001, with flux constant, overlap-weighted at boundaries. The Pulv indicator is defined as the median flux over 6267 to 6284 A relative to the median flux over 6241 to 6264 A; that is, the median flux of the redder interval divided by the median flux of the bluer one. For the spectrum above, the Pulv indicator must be 1.03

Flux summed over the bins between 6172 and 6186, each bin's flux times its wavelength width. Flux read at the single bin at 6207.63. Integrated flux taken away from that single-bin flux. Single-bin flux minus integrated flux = -30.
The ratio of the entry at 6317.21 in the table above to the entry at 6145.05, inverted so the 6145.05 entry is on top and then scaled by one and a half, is 1.58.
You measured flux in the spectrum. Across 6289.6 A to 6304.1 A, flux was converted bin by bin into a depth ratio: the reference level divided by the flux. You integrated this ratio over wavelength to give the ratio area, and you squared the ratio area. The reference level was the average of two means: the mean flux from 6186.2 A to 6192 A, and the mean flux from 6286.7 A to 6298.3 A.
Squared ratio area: 201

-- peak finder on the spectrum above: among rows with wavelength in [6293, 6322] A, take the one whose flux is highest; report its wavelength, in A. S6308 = 6305.59 A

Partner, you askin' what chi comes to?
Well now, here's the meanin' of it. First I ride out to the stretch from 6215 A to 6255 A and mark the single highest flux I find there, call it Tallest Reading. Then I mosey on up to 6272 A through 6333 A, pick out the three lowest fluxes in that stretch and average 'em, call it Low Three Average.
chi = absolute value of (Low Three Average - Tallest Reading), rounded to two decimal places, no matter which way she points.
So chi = 0.31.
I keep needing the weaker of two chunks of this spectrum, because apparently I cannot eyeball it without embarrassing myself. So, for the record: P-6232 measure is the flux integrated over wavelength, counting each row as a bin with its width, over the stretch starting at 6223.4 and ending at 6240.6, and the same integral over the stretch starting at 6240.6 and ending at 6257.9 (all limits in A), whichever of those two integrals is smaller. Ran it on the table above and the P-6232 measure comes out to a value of 35.6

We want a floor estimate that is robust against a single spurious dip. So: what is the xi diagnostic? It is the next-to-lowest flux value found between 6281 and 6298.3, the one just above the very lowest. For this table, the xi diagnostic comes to 2.19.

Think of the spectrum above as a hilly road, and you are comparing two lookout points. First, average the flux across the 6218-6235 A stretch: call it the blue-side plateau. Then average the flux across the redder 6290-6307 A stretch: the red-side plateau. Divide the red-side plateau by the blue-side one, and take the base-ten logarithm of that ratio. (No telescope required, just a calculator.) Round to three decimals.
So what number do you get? 0.024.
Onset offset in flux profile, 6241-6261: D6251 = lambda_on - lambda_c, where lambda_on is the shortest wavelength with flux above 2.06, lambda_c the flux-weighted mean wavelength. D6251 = -8.5 A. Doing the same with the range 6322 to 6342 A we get -8.6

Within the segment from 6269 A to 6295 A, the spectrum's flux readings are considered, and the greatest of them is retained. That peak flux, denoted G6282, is 2.24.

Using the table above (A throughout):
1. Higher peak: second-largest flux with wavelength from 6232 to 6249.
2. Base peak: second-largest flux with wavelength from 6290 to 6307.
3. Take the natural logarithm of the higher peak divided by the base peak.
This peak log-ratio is -0.09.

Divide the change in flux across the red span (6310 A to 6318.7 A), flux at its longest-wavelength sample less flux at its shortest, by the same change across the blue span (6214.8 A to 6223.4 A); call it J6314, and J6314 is -6.3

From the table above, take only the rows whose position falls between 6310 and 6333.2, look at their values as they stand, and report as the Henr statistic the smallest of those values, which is 2.01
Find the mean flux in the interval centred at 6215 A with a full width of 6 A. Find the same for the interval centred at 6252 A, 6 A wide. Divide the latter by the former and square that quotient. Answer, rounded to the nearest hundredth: 0.87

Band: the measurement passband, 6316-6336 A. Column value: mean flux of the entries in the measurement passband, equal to 2.21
